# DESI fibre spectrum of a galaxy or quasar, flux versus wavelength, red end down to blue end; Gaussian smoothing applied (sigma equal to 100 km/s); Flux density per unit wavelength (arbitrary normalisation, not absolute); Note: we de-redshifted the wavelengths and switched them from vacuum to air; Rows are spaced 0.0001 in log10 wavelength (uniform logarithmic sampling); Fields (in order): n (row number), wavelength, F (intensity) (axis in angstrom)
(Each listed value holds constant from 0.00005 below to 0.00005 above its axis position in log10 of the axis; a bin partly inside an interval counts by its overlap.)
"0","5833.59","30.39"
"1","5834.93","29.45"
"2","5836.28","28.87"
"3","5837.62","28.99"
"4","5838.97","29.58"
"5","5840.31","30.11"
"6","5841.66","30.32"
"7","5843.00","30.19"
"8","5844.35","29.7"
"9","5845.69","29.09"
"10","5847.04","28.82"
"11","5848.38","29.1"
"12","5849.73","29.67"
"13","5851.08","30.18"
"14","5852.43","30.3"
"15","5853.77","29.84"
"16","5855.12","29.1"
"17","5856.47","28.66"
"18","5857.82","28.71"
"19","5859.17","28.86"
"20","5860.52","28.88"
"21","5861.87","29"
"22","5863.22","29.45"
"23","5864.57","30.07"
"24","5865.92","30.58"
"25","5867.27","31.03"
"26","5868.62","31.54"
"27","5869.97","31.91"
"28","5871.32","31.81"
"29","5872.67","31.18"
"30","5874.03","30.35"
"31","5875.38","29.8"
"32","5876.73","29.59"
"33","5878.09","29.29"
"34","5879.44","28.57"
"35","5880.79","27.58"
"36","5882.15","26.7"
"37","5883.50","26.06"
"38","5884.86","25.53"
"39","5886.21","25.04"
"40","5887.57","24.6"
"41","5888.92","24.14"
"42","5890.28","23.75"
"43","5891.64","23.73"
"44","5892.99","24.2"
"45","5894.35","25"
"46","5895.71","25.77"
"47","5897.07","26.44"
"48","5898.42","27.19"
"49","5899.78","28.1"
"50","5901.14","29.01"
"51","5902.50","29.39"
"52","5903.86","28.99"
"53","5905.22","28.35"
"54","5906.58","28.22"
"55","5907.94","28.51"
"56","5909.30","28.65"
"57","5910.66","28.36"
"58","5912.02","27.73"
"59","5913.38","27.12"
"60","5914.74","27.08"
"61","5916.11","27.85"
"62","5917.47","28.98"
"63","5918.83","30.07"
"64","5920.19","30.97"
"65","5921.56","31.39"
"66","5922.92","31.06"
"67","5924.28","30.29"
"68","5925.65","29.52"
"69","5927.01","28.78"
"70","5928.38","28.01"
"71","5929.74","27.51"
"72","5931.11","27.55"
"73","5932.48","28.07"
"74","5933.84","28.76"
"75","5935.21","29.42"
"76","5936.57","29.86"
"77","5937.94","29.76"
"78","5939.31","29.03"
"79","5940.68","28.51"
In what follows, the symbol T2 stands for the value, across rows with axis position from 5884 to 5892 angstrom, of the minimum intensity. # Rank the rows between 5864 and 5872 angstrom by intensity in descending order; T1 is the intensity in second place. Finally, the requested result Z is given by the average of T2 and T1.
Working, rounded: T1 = 31.81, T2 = 23.73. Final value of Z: 27.8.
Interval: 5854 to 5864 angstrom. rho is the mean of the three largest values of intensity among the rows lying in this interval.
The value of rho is 29.2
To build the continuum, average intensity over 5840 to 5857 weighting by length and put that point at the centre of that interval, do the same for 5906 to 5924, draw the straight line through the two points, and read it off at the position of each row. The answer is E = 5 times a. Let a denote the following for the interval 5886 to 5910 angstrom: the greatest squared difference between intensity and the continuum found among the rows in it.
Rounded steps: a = 30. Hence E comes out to 149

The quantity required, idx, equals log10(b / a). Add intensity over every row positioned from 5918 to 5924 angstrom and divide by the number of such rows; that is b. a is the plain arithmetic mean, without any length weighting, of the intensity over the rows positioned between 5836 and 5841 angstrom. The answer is 0.021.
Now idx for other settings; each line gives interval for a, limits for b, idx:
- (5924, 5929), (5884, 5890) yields -0.070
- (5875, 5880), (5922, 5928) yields 0.009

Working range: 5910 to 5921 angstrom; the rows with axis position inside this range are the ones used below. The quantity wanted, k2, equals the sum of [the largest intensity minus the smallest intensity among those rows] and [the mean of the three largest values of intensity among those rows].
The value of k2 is 33.9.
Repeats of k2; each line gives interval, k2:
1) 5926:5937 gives 31.7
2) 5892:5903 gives 34.0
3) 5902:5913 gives 30.7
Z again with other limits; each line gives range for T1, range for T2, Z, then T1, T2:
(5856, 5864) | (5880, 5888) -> 26.8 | 29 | 24.6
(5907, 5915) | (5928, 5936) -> 28.0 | 28.51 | 27.51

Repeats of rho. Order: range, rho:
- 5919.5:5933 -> 31.1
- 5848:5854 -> 30.1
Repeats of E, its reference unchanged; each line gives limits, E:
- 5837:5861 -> 4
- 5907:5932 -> 31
